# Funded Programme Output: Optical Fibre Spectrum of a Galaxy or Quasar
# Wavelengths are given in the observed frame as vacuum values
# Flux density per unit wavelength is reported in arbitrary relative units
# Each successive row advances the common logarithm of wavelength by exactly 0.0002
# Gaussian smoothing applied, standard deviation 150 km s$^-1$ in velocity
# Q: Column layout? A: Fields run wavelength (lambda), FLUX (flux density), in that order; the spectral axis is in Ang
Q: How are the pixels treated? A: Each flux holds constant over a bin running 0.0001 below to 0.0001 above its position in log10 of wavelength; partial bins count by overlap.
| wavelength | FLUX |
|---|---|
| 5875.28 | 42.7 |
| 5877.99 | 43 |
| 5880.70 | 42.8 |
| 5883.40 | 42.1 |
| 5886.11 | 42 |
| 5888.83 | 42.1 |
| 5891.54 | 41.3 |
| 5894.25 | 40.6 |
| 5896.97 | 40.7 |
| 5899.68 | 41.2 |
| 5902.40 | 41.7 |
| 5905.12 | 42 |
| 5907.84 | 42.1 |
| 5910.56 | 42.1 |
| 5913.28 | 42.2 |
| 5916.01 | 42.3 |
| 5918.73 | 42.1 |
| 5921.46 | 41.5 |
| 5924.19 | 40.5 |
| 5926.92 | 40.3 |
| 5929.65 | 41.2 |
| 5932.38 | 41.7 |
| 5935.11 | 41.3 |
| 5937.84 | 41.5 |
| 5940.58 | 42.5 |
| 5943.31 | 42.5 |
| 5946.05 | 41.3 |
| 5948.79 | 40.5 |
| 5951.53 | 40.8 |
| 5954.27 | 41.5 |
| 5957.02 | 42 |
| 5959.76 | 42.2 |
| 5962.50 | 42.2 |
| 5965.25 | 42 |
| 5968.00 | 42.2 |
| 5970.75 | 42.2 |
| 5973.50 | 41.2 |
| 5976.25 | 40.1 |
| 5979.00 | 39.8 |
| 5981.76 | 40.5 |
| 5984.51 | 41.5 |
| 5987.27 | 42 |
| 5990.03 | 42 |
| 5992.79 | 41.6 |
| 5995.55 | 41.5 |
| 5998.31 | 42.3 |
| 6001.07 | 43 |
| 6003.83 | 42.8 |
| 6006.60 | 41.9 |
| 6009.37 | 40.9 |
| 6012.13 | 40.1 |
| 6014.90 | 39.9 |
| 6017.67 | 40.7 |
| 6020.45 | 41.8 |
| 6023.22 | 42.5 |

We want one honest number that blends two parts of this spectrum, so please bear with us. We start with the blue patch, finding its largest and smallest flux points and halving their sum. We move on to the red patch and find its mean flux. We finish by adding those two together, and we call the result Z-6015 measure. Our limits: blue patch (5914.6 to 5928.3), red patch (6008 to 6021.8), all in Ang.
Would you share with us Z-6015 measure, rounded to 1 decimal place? 82.0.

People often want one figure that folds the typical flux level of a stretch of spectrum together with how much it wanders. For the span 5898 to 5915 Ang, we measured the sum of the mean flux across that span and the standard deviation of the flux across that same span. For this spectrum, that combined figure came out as 42.2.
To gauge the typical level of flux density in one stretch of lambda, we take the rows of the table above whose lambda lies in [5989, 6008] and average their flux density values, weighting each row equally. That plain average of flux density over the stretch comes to 42.2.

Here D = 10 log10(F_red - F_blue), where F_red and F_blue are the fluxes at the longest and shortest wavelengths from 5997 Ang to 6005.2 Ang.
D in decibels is -3.0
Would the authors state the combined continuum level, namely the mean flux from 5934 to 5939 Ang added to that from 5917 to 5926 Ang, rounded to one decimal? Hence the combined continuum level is 82.8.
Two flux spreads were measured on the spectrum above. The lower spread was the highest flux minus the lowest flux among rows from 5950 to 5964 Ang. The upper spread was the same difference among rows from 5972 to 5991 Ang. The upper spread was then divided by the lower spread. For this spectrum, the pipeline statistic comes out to 1.6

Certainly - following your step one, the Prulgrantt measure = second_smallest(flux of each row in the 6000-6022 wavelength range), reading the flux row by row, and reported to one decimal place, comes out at 40.1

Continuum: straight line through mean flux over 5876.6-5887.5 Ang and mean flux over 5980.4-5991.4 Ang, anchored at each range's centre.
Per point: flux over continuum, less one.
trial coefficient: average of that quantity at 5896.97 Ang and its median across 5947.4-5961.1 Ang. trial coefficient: -0.023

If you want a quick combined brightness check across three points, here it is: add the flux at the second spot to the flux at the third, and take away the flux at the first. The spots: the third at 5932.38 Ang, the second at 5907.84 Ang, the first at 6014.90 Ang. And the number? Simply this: 43.9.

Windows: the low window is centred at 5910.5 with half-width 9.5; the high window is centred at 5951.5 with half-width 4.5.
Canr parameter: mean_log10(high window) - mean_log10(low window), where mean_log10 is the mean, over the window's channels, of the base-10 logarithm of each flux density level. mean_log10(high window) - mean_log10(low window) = -0.012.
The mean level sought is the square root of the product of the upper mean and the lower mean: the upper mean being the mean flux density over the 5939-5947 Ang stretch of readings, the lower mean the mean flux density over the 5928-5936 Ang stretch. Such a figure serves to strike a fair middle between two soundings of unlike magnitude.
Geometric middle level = 41.75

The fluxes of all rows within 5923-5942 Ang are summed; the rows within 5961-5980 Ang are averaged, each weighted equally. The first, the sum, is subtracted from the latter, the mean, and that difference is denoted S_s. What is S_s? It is -248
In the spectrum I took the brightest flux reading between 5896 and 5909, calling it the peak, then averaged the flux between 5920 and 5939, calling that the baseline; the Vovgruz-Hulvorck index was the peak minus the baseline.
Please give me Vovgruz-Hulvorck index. 1.0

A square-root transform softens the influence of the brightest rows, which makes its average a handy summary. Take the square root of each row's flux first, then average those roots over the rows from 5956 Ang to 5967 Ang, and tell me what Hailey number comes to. 6.49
